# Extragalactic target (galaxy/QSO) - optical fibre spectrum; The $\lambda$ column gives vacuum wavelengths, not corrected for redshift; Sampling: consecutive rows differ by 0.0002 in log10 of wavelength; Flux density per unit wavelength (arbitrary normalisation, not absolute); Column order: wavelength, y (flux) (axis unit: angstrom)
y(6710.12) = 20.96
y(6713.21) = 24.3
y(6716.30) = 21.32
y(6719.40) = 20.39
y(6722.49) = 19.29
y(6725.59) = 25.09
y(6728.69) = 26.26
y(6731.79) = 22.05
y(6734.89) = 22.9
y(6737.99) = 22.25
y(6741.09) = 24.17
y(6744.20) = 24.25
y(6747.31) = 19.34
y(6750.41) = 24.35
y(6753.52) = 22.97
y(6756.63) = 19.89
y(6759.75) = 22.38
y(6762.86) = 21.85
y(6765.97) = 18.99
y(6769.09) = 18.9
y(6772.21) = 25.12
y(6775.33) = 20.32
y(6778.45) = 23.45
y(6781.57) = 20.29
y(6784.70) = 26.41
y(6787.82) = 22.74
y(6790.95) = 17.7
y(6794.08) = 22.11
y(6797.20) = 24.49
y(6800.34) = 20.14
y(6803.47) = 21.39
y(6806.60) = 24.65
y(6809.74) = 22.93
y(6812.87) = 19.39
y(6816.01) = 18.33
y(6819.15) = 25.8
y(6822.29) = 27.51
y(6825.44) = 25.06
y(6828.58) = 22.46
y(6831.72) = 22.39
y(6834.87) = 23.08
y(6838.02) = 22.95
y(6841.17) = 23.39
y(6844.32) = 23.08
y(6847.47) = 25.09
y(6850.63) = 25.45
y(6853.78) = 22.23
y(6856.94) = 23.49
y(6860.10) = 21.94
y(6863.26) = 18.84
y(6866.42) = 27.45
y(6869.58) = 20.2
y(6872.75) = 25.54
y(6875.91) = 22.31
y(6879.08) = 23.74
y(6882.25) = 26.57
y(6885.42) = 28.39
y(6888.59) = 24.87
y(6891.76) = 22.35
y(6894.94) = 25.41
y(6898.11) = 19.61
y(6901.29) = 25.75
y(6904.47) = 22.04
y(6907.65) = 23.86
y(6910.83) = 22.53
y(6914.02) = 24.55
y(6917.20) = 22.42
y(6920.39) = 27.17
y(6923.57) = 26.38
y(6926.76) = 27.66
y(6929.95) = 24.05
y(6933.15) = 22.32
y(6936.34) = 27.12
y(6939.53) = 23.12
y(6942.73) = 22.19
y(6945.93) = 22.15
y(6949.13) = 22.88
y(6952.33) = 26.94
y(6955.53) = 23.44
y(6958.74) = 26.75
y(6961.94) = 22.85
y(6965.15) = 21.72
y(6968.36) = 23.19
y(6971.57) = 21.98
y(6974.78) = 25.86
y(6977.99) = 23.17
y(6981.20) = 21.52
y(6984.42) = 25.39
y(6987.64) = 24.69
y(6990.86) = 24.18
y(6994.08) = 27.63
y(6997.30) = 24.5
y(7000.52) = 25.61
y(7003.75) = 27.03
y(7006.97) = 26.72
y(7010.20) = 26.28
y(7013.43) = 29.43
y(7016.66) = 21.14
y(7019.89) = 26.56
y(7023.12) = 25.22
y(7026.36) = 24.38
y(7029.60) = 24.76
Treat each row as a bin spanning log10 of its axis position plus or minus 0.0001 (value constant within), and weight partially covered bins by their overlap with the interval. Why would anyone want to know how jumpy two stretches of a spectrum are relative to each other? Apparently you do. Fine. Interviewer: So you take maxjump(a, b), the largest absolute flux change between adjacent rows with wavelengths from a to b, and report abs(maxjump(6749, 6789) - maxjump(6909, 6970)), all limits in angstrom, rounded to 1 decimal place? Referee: 1.4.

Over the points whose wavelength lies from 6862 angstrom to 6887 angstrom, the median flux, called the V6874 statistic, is 24.6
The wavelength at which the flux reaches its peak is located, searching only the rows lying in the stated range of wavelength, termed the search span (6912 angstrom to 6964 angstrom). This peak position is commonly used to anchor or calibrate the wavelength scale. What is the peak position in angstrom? 6926.76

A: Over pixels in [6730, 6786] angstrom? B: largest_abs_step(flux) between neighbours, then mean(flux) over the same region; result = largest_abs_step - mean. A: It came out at -16.0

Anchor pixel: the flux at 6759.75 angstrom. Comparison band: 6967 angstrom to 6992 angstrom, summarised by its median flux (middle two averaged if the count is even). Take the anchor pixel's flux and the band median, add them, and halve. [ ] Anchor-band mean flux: 23.0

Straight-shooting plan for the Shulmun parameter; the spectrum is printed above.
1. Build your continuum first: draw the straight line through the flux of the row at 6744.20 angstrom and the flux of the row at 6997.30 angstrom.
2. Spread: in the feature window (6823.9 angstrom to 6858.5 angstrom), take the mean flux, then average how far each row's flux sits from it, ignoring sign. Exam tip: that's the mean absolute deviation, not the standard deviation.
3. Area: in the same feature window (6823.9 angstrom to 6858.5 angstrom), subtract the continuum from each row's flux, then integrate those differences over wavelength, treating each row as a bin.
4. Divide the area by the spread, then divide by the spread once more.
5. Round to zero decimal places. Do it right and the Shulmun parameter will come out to -34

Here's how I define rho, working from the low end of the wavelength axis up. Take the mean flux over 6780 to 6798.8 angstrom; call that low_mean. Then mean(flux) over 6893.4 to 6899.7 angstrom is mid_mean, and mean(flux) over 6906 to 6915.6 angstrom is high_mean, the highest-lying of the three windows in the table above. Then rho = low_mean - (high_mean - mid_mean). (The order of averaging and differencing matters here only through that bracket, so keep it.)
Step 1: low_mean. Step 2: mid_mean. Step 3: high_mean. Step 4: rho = 21.2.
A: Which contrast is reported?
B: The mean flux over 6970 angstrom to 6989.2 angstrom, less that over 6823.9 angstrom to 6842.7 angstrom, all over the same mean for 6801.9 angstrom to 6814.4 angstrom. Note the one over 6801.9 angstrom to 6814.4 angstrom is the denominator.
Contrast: 0.025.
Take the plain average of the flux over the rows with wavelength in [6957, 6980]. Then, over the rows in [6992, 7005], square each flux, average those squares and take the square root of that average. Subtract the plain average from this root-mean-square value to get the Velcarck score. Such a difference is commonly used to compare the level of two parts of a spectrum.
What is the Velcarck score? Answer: 2.6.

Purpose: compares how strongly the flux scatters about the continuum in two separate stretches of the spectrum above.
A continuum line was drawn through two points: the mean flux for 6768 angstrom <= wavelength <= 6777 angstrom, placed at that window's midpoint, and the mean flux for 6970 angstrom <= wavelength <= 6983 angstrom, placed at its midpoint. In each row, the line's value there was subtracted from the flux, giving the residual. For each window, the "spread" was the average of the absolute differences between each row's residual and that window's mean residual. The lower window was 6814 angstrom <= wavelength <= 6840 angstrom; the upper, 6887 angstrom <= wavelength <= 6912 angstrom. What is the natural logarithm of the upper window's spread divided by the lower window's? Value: -0.2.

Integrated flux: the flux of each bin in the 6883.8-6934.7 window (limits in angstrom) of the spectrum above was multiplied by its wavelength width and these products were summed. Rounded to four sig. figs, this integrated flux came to 1239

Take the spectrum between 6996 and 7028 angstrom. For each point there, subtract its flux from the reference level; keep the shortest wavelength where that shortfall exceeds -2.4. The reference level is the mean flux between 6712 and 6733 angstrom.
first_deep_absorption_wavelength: 6997.30 angstrom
